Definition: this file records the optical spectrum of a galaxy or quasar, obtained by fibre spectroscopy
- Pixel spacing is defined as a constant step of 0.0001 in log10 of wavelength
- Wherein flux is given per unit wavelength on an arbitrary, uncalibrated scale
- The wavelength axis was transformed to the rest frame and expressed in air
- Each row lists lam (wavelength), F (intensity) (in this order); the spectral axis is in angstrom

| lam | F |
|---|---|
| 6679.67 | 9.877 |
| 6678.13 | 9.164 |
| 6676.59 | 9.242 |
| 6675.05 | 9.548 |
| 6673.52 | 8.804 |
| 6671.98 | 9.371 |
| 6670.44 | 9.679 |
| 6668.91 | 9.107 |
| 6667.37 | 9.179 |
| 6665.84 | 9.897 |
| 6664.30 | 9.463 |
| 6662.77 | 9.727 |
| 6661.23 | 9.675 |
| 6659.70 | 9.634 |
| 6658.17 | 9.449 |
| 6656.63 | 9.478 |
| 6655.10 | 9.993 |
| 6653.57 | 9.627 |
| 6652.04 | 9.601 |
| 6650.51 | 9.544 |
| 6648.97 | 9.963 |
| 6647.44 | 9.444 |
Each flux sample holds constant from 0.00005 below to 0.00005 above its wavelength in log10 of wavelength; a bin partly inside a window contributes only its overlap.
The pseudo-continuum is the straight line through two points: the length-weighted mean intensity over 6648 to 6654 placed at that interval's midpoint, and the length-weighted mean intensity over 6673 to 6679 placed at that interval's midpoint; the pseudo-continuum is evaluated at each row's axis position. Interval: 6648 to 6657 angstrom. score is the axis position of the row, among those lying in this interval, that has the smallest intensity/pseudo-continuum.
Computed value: 6650.51 angstrom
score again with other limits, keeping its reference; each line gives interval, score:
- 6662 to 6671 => 6668.91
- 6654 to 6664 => 6658.17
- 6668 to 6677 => 6673.52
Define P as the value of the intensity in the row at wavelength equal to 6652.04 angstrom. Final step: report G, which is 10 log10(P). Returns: 9.82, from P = 9.601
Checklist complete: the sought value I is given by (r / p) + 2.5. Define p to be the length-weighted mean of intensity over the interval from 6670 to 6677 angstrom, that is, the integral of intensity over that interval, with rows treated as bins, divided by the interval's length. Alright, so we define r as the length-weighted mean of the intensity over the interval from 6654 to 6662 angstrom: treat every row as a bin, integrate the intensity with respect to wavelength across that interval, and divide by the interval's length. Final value 3.54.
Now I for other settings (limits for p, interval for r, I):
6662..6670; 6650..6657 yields 3.52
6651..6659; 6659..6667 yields 3.50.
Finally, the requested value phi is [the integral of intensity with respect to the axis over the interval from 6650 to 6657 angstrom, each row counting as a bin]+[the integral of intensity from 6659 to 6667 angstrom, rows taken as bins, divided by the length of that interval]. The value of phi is 77.4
